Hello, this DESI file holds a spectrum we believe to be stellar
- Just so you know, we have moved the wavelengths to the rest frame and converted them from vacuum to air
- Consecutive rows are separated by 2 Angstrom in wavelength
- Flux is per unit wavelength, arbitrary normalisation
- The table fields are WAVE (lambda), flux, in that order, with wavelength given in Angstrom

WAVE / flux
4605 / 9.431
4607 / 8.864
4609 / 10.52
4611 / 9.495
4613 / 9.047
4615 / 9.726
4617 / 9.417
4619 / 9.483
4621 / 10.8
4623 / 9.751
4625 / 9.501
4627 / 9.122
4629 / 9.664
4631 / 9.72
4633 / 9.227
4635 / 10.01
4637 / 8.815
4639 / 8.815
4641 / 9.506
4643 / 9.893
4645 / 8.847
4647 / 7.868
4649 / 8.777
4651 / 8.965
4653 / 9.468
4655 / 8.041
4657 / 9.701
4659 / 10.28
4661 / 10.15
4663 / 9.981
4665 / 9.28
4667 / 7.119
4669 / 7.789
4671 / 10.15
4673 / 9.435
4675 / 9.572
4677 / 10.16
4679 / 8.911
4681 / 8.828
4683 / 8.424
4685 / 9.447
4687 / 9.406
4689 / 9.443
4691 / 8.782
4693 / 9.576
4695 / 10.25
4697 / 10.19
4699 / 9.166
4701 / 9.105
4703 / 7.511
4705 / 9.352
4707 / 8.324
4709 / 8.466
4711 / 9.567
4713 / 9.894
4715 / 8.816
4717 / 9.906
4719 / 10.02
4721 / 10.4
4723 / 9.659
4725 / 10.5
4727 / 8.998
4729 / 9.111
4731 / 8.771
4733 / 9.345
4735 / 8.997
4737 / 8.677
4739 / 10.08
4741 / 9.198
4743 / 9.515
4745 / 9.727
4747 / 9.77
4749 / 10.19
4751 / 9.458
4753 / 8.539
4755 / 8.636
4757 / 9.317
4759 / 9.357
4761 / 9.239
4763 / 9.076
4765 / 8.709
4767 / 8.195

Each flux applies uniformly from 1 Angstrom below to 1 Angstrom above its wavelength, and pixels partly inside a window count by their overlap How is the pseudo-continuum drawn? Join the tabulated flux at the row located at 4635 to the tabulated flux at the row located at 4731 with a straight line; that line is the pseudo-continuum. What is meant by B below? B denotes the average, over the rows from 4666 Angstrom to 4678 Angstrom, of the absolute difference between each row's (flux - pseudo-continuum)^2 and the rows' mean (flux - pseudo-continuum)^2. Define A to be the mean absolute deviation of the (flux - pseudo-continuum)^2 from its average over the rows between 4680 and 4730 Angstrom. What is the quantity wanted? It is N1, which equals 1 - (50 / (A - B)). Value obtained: 38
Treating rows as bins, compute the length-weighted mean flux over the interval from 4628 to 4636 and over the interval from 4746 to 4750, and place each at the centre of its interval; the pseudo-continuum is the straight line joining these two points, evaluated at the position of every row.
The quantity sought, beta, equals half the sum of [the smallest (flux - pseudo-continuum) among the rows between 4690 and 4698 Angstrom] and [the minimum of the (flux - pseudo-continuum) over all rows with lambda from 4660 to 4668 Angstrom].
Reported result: -1.8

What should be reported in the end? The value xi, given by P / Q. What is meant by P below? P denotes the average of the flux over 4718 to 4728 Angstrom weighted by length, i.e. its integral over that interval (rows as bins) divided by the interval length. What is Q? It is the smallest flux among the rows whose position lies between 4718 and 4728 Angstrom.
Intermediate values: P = 9.92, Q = 8.998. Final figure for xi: 1.10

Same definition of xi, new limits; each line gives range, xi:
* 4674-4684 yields 1.09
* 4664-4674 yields 1.23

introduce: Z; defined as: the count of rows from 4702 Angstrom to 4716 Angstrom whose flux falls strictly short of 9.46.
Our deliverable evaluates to 5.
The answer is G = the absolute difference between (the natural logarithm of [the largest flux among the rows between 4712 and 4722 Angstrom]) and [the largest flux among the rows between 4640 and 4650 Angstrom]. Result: 7.55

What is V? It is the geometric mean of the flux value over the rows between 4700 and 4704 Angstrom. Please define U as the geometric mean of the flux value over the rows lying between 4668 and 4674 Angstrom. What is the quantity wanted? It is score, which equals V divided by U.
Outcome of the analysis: 0.91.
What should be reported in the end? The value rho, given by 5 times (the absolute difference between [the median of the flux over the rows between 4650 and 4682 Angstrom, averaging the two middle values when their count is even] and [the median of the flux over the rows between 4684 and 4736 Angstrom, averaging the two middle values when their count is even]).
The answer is 0.4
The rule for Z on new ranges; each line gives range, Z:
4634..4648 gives 4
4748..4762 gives 6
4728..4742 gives 6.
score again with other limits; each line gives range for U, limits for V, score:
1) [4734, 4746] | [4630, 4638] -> 1.01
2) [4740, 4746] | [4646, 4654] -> 0.92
